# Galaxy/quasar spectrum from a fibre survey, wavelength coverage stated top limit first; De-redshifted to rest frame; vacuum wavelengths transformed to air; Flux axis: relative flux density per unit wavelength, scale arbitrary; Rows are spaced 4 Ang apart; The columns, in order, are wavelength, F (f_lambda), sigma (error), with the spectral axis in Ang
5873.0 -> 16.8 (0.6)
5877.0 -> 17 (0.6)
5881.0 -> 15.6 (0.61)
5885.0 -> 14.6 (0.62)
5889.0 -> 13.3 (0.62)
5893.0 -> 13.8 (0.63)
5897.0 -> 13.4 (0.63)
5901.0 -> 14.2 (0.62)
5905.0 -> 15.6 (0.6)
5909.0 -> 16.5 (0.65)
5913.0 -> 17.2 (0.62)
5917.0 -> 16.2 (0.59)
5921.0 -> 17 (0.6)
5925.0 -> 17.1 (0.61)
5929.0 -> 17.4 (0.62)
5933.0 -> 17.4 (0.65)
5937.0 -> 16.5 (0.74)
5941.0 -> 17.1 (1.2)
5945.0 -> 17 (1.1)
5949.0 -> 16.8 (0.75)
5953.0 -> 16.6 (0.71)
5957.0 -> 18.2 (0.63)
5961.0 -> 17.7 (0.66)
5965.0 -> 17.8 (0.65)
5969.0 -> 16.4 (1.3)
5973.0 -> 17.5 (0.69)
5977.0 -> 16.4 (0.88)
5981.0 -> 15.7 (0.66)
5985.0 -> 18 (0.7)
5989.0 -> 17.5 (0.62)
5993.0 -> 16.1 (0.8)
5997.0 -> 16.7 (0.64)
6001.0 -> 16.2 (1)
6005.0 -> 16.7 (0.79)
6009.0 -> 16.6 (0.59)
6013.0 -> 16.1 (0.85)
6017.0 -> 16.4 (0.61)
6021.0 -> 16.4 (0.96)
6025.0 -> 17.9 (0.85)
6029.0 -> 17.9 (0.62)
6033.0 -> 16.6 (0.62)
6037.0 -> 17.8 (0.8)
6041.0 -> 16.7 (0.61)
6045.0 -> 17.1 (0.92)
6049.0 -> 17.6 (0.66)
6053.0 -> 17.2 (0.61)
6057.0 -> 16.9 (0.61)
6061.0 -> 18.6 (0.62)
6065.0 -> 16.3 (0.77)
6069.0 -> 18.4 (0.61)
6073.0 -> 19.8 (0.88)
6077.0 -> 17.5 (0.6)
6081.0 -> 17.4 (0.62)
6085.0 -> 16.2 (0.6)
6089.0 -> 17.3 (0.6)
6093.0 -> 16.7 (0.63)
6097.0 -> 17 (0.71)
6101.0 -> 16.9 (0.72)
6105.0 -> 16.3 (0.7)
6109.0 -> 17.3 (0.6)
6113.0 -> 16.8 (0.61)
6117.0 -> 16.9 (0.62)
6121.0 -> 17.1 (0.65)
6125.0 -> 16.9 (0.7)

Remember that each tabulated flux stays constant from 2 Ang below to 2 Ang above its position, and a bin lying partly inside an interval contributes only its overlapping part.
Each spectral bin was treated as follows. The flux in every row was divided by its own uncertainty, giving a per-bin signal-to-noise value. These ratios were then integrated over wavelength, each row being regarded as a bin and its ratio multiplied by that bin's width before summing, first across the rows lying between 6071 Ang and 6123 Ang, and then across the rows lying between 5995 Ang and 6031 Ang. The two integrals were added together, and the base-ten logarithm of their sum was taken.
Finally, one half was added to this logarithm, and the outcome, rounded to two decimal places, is 3.84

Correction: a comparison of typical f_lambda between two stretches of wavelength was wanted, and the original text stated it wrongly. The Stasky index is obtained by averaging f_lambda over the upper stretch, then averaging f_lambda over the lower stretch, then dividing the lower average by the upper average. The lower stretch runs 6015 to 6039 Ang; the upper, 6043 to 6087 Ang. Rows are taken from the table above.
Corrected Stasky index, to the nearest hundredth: 0.98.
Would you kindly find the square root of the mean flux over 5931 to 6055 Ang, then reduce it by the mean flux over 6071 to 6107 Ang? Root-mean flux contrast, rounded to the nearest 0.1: -13.1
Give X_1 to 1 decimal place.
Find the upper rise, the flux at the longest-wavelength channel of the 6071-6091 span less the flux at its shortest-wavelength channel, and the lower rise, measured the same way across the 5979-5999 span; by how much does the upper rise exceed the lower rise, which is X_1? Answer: -3.5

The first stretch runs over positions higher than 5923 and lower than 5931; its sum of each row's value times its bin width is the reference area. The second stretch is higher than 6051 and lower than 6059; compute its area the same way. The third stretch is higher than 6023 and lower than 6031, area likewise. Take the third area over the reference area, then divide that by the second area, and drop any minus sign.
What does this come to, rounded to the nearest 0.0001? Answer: 0.0076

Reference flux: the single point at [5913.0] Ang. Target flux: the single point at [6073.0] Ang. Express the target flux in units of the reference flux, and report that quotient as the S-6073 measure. 1.15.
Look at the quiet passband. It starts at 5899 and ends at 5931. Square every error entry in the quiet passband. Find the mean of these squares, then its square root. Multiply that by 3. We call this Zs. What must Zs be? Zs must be 1.8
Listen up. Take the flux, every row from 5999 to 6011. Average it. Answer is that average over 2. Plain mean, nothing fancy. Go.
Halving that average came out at 8.25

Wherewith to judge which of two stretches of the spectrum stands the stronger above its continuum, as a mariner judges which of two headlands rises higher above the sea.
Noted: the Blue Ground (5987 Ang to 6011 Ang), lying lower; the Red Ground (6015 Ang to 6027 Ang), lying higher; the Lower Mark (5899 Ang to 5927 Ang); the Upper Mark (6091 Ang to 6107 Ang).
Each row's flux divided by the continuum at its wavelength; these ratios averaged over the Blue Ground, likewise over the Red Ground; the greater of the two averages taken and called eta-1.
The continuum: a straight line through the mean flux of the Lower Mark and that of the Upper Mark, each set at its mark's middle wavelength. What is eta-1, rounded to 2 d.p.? 1.02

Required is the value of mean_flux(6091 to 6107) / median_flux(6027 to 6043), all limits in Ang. 0.97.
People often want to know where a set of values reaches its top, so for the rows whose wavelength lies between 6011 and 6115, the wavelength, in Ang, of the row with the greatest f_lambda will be 6073.0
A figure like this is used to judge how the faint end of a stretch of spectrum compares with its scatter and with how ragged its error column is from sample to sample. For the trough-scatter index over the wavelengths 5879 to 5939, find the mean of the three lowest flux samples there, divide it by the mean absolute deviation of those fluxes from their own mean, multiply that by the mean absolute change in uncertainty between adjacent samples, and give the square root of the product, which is 0.48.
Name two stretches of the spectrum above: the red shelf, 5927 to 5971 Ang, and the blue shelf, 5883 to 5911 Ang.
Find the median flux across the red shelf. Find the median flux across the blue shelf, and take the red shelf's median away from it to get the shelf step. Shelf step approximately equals -2.9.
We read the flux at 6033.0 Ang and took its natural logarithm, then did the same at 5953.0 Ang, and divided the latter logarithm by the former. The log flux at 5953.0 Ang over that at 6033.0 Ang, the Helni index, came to 1.000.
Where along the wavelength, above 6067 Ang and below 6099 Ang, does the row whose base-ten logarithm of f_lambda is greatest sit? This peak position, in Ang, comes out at 6073.0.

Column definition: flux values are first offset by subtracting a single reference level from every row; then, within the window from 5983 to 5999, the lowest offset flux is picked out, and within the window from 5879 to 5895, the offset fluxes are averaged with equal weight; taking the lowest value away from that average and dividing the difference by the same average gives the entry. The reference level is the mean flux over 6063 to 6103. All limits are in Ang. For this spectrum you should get 0.6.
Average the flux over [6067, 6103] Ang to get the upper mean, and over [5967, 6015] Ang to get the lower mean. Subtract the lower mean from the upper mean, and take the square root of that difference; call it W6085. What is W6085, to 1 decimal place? 0.9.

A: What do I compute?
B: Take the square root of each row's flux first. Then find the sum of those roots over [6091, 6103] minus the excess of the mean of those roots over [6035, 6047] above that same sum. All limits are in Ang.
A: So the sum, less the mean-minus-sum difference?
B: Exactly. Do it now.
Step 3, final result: 20.5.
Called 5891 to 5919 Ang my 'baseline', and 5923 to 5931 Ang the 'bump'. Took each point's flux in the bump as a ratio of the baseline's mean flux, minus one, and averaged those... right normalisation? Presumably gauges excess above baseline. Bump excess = 0.13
